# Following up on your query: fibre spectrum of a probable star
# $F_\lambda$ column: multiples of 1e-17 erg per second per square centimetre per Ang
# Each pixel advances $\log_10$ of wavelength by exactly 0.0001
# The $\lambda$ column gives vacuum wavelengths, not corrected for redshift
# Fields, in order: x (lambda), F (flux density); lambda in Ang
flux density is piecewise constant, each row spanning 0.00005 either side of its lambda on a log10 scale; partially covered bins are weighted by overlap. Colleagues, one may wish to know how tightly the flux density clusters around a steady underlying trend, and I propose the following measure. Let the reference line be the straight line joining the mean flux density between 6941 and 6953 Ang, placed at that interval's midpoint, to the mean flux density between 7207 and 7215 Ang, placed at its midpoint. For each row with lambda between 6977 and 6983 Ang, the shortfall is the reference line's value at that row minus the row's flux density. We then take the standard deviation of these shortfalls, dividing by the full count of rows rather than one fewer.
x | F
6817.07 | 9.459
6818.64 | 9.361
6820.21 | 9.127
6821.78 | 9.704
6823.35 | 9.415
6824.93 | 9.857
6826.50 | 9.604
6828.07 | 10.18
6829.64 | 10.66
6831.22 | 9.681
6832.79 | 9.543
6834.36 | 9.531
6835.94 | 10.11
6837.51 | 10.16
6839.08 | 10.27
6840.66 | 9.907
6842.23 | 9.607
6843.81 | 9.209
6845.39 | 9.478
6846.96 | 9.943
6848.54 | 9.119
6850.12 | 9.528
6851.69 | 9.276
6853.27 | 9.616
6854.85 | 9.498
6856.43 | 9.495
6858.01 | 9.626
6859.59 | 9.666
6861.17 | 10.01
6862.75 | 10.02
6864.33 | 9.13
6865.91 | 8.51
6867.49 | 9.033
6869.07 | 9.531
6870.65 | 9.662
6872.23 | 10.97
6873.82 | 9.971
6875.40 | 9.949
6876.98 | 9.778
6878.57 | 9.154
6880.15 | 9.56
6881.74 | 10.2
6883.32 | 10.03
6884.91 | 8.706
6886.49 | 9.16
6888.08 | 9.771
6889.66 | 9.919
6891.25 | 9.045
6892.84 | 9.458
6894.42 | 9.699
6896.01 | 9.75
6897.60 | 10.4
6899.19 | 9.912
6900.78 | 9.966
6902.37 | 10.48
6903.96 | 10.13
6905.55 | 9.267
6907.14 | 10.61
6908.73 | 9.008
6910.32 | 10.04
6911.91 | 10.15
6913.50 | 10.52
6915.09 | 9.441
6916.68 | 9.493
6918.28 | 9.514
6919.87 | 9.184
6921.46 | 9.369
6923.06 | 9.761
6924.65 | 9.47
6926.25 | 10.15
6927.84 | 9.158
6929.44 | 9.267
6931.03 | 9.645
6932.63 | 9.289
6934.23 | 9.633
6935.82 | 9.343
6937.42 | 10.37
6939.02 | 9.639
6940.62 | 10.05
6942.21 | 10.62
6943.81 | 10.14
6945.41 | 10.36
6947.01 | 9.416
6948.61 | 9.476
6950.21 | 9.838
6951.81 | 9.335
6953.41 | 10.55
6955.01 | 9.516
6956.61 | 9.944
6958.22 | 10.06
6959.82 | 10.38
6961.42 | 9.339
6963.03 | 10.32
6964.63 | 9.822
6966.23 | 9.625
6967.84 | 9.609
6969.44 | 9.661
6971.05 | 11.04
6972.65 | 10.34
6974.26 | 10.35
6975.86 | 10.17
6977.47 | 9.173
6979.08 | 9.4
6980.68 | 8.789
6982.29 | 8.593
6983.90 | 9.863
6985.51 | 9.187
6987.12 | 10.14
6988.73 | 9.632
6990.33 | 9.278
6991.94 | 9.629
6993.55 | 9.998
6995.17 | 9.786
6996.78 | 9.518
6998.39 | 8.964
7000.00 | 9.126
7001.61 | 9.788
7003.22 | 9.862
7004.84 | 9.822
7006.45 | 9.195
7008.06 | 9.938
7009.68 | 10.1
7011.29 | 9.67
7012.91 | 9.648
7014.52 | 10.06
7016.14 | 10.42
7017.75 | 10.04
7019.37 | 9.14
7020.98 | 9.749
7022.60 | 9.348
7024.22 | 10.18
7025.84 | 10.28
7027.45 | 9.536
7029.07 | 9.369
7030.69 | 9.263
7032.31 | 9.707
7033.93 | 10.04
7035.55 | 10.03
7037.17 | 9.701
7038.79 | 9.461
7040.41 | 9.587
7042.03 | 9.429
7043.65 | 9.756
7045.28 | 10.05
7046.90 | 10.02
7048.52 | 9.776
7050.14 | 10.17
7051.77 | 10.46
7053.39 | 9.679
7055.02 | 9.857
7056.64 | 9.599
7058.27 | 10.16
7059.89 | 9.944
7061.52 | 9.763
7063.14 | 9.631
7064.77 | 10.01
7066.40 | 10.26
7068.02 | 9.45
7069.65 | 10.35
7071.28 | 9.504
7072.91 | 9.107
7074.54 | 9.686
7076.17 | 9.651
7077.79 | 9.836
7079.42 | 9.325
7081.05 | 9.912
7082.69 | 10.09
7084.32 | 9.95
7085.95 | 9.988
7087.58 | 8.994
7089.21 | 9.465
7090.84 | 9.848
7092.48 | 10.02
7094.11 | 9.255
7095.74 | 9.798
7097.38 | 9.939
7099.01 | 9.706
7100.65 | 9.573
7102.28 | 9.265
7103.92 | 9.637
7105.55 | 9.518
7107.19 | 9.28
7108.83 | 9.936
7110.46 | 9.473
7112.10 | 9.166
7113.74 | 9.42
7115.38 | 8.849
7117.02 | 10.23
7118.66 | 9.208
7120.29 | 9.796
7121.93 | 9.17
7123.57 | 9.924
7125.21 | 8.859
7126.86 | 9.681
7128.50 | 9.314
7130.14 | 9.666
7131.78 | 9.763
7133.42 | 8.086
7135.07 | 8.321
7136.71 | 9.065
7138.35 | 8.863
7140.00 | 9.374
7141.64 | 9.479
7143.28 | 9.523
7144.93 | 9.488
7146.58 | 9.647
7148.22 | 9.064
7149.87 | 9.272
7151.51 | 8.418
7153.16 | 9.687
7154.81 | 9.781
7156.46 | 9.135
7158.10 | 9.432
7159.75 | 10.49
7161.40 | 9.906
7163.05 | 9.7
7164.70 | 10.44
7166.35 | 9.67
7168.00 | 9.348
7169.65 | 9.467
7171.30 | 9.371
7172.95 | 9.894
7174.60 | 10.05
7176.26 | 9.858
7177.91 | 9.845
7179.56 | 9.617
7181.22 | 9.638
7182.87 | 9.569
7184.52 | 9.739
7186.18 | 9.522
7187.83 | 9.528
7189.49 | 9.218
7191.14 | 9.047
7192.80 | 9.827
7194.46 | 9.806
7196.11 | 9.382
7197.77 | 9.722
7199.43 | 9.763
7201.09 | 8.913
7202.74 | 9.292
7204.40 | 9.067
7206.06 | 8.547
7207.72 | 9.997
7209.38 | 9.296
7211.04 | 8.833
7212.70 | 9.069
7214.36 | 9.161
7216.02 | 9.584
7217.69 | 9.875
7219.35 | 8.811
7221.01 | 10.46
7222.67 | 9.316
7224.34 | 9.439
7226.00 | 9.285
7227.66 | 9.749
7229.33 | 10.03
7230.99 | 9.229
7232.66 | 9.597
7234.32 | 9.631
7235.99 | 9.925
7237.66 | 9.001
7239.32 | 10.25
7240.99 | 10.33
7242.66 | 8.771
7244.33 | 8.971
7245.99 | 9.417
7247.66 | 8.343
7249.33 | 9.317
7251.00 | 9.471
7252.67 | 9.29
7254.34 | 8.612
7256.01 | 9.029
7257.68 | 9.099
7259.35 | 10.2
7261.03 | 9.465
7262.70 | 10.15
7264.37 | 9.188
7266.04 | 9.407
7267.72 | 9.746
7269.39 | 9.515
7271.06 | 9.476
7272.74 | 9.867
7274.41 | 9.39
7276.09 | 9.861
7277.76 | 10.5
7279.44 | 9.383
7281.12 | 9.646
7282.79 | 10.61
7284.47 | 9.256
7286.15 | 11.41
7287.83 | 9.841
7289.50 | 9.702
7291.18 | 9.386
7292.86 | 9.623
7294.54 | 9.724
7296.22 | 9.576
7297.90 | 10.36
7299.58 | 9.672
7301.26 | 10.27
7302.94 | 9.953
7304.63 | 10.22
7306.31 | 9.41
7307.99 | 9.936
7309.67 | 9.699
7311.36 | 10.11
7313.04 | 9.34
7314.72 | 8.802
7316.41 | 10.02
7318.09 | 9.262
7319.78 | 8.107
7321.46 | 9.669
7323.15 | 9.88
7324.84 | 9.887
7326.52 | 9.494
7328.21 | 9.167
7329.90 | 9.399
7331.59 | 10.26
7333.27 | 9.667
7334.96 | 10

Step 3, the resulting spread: 0.31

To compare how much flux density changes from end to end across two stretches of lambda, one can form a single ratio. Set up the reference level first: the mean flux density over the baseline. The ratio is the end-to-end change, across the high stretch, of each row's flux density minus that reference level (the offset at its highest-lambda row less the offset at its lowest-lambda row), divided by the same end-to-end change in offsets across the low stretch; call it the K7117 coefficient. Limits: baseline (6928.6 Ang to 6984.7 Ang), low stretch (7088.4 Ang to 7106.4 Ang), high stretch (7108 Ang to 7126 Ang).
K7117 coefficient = -20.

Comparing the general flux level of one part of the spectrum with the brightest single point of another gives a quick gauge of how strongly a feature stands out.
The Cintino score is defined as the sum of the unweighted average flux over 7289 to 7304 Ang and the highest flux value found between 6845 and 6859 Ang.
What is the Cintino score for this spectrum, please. 19.75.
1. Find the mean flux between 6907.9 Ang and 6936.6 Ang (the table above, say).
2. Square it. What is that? 91.8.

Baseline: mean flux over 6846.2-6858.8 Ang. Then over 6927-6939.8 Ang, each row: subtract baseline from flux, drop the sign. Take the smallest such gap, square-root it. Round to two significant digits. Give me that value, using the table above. 0.35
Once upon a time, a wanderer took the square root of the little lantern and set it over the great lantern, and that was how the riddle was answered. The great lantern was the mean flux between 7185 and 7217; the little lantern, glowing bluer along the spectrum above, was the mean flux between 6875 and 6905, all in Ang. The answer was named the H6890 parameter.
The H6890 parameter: 0.334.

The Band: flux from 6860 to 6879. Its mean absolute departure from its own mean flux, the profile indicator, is 0.48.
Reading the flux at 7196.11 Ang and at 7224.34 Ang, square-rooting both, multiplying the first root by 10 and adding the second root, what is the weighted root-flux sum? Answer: 33.7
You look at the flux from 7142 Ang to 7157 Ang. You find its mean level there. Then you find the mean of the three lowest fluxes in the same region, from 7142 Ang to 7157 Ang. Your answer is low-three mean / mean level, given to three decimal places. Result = 0.950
